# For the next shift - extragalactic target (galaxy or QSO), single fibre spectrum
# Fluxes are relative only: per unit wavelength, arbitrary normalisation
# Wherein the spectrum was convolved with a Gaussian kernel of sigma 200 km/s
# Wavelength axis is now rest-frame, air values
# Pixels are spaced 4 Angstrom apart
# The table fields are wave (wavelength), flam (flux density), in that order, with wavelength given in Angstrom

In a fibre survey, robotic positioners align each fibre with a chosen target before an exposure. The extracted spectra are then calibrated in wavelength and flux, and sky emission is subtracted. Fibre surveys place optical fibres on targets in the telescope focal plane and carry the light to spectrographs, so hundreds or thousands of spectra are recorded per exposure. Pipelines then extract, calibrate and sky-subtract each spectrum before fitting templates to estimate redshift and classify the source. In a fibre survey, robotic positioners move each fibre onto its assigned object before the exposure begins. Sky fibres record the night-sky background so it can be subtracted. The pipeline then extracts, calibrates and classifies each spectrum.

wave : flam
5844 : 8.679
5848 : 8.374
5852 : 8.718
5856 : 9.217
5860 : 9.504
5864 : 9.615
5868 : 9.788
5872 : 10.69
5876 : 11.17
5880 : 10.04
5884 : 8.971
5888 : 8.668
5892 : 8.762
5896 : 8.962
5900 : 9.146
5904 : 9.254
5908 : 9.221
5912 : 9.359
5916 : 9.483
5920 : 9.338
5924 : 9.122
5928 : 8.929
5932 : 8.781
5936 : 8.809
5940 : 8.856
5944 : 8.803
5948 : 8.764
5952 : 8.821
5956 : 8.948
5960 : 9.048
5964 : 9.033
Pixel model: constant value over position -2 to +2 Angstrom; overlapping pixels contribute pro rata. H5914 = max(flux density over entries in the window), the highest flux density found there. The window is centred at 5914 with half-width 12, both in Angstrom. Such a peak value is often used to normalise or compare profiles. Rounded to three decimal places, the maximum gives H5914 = 9.483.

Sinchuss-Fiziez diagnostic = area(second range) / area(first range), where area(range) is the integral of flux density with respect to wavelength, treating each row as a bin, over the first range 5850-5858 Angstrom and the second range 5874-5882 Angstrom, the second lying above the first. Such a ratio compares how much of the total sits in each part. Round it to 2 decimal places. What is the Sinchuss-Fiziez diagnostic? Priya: 1.18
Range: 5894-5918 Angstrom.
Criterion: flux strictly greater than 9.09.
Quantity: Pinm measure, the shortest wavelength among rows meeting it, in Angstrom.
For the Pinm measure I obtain 5900 Angstrom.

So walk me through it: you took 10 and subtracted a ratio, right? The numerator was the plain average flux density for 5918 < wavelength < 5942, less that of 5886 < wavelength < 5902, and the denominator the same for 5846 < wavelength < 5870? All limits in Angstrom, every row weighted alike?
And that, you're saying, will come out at 9.99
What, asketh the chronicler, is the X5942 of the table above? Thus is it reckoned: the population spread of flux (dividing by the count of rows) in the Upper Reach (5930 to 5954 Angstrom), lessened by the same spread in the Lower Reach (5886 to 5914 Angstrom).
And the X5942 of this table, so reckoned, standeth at -0.2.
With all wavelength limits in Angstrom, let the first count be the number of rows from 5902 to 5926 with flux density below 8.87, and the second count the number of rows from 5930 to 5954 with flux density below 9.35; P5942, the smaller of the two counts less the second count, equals -6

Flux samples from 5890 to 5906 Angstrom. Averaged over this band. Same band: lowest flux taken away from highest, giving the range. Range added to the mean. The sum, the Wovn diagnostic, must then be 9.5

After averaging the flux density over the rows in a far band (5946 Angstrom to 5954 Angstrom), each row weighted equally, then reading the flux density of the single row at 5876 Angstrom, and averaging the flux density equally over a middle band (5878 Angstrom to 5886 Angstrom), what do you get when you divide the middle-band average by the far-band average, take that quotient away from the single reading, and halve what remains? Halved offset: 5.0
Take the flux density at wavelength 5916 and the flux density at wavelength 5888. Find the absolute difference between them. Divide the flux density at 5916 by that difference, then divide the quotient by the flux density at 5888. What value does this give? 1.3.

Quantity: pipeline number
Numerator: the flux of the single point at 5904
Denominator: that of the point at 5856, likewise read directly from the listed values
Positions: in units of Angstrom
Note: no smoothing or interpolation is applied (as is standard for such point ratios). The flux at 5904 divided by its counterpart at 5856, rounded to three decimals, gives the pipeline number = 1.004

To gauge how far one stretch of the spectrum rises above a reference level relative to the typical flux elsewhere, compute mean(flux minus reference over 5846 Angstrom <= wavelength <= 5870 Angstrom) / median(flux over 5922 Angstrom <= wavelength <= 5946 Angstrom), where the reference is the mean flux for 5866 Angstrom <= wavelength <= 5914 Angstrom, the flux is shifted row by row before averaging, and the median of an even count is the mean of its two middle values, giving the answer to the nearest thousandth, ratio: -0.034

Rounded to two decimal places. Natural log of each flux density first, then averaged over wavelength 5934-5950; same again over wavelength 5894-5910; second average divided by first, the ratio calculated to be 1.02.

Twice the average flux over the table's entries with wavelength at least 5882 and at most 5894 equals 17.6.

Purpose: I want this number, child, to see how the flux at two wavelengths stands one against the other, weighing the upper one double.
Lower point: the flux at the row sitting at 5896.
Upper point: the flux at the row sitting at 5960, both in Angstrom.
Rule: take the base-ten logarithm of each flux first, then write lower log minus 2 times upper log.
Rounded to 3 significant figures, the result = -0.961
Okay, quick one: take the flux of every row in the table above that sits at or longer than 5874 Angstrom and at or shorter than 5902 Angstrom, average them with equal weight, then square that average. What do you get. 88.1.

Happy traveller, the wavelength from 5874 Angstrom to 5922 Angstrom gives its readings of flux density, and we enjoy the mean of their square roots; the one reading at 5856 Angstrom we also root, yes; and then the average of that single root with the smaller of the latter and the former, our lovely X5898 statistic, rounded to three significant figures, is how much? 3.04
